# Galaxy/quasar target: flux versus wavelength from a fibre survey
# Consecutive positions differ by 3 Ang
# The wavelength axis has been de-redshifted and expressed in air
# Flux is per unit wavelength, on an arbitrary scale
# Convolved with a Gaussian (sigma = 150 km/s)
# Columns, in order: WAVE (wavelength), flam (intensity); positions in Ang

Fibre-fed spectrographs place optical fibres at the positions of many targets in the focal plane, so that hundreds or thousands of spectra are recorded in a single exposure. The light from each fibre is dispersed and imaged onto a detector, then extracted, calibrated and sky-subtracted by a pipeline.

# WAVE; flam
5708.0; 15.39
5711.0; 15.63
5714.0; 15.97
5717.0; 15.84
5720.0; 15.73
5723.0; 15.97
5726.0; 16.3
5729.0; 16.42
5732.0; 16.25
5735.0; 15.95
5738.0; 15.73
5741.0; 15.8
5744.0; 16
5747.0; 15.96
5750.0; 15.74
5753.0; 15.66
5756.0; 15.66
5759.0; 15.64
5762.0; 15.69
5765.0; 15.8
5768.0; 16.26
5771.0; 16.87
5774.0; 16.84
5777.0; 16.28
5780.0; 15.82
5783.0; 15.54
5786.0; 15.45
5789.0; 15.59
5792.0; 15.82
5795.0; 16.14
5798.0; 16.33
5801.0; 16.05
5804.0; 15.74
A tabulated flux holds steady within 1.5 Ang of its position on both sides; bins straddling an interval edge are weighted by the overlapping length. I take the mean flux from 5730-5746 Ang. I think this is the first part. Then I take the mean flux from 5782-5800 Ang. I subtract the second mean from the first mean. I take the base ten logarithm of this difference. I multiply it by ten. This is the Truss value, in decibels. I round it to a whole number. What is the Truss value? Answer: -9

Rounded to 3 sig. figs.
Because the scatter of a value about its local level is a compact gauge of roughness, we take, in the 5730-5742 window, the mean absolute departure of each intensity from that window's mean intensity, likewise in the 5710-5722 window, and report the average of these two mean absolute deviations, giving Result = 0.140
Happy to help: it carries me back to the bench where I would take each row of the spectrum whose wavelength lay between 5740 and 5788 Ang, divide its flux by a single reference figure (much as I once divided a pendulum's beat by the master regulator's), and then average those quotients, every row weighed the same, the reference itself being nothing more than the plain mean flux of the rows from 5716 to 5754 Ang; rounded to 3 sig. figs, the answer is 0.999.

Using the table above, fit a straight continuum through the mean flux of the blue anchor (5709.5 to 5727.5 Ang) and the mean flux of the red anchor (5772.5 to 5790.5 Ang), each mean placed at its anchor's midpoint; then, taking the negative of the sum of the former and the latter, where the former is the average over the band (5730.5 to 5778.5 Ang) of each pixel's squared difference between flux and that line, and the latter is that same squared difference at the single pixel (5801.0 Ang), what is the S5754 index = -0.17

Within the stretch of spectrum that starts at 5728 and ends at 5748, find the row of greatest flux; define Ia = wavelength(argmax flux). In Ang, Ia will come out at 5729.0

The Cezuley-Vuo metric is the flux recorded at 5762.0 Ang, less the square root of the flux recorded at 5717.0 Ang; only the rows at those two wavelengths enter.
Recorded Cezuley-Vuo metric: 11.7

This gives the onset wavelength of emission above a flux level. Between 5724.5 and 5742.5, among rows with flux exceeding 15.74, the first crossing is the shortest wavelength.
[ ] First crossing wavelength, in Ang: 5726.0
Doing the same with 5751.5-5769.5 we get 5765.0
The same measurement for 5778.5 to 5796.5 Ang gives 5780.0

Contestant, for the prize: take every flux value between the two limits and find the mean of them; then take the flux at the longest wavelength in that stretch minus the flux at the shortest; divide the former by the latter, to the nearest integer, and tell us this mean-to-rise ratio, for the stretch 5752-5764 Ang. 522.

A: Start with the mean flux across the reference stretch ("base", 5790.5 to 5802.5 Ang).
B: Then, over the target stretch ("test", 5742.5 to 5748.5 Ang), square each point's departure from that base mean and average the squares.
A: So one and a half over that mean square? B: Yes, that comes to 131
